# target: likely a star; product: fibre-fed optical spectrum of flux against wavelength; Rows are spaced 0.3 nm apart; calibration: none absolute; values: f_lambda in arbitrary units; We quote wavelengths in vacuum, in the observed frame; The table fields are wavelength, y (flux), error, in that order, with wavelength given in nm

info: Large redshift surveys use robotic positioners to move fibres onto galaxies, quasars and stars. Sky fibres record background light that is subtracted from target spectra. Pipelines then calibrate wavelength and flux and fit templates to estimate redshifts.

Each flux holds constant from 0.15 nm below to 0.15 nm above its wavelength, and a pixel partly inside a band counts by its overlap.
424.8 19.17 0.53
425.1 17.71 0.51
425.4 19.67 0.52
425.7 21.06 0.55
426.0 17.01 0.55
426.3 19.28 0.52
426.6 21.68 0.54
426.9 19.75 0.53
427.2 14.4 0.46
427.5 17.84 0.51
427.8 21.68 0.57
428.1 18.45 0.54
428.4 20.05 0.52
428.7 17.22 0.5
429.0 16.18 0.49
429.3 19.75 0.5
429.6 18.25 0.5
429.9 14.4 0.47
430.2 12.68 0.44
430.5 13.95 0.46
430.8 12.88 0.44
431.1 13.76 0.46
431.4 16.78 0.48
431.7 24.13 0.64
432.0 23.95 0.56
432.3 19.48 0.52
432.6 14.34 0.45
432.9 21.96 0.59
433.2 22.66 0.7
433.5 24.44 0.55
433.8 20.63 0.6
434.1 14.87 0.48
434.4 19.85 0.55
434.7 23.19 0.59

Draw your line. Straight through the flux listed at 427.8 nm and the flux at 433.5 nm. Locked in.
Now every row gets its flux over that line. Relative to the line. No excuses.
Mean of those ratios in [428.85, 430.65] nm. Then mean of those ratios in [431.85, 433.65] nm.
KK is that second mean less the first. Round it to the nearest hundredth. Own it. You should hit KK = 0.18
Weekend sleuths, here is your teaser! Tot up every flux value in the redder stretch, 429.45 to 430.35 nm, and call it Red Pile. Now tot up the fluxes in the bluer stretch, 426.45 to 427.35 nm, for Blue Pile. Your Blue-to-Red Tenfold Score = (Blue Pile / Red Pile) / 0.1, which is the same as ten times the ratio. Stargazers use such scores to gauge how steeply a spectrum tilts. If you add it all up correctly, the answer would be 12.3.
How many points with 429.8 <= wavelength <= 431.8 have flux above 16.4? 2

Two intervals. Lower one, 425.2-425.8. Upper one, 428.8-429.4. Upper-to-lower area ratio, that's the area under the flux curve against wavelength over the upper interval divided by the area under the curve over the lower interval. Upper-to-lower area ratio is 0.88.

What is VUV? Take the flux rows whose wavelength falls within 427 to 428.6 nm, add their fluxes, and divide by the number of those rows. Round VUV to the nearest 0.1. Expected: 18.5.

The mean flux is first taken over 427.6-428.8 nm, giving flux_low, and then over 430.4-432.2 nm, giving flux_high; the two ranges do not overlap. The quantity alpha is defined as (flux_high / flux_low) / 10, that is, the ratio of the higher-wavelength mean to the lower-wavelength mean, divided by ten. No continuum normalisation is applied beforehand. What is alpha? 0.091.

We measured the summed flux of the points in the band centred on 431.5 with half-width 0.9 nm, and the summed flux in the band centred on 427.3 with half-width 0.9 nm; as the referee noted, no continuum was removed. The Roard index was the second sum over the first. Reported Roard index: 1.03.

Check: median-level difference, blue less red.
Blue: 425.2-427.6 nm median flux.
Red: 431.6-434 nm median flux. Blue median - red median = -2.8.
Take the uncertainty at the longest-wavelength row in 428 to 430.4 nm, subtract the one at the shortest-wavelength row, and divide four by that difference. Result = -40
